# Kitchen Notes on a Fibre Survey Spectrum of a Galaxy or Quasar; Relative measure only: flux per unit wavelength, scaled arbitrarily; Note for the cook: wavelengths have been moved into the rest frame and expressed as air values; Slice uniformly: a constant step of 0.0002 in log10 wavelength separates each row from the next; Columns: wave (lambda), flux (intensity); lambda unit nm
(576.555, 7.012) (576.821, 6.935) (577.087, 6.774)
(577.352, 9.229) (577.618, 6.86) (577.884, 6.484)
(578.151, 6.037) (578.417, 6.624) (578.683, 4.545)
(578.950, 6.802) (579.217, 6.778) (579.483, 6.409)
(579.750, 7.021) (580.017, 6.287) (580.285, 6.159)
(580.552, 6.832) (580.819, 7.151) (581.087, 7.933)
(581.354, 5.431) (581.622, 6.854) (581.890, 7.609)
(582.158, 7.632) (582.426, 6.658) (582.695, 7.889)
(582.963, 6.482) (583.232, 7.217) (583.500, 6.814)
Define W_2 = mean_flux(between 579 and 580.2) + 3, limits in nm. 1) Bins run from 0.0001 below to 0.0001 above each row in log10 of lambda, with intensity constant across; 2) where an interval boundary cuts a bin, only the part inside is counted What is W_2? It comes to 9.6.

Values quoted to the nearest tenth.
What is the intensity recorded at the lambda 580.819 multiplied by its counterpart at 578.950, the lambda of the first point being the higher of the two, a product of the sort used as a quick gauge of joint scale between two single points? 48.6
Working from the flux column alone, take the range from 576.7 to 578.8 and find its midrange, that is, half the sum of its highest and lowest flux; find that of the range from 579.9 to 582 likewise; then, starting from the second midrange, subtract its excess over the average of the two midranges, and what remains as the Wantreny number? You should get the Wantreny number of 6.8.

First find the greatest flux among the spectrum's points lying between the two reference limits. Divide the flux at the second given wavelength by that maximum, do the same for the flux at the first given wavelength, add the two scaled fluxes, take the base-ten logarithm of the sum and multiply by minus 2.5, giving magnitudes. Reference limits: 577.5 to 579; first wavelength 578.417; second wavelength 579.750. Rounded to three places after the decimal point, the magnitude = -0.747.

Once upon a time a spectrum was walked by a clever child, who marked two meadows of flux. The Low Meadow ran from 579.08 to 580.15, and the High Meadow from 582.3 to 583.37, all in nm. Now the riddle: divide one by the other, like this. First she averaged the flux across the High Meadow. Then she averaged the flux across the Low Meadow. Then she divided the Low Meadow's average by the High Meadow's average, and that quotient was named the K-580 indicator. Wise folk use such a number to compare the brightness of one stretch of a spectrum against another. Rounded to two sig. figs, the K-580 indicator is 0.94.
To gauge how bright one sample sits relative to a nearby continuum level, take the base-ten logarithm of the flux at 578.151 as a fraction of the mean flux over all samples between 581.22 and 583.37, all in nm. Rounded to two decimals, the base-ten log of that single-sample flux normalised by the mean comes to -0.06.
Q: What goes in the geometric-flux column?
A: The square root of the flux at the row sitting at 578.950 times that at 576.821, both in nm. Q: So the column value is 6.87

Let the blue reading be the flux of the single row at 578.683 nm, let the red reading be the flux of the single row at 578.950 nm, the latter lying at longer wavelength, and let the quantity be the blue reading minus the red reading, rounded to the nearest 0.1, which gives -2.3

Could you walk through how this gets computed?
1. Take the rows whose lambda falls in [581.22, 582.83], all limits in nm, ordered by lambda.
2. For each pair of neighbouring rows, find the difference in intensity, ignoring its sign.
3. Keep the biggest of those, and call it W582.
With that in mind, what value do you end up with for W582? 1.4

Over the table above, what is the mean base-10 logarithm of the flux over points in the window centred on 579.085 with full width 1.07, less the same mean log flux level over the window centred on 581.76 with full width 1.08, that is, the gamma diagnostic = -0.05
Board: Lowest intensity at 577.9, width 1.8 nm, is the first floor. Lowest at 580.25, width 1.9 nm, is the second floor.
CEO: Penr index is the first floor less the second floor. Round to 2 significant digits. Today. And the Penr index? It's -1.6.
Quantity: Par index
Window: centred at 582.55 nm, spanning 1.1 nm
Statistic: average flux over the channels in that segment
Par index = 7.17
